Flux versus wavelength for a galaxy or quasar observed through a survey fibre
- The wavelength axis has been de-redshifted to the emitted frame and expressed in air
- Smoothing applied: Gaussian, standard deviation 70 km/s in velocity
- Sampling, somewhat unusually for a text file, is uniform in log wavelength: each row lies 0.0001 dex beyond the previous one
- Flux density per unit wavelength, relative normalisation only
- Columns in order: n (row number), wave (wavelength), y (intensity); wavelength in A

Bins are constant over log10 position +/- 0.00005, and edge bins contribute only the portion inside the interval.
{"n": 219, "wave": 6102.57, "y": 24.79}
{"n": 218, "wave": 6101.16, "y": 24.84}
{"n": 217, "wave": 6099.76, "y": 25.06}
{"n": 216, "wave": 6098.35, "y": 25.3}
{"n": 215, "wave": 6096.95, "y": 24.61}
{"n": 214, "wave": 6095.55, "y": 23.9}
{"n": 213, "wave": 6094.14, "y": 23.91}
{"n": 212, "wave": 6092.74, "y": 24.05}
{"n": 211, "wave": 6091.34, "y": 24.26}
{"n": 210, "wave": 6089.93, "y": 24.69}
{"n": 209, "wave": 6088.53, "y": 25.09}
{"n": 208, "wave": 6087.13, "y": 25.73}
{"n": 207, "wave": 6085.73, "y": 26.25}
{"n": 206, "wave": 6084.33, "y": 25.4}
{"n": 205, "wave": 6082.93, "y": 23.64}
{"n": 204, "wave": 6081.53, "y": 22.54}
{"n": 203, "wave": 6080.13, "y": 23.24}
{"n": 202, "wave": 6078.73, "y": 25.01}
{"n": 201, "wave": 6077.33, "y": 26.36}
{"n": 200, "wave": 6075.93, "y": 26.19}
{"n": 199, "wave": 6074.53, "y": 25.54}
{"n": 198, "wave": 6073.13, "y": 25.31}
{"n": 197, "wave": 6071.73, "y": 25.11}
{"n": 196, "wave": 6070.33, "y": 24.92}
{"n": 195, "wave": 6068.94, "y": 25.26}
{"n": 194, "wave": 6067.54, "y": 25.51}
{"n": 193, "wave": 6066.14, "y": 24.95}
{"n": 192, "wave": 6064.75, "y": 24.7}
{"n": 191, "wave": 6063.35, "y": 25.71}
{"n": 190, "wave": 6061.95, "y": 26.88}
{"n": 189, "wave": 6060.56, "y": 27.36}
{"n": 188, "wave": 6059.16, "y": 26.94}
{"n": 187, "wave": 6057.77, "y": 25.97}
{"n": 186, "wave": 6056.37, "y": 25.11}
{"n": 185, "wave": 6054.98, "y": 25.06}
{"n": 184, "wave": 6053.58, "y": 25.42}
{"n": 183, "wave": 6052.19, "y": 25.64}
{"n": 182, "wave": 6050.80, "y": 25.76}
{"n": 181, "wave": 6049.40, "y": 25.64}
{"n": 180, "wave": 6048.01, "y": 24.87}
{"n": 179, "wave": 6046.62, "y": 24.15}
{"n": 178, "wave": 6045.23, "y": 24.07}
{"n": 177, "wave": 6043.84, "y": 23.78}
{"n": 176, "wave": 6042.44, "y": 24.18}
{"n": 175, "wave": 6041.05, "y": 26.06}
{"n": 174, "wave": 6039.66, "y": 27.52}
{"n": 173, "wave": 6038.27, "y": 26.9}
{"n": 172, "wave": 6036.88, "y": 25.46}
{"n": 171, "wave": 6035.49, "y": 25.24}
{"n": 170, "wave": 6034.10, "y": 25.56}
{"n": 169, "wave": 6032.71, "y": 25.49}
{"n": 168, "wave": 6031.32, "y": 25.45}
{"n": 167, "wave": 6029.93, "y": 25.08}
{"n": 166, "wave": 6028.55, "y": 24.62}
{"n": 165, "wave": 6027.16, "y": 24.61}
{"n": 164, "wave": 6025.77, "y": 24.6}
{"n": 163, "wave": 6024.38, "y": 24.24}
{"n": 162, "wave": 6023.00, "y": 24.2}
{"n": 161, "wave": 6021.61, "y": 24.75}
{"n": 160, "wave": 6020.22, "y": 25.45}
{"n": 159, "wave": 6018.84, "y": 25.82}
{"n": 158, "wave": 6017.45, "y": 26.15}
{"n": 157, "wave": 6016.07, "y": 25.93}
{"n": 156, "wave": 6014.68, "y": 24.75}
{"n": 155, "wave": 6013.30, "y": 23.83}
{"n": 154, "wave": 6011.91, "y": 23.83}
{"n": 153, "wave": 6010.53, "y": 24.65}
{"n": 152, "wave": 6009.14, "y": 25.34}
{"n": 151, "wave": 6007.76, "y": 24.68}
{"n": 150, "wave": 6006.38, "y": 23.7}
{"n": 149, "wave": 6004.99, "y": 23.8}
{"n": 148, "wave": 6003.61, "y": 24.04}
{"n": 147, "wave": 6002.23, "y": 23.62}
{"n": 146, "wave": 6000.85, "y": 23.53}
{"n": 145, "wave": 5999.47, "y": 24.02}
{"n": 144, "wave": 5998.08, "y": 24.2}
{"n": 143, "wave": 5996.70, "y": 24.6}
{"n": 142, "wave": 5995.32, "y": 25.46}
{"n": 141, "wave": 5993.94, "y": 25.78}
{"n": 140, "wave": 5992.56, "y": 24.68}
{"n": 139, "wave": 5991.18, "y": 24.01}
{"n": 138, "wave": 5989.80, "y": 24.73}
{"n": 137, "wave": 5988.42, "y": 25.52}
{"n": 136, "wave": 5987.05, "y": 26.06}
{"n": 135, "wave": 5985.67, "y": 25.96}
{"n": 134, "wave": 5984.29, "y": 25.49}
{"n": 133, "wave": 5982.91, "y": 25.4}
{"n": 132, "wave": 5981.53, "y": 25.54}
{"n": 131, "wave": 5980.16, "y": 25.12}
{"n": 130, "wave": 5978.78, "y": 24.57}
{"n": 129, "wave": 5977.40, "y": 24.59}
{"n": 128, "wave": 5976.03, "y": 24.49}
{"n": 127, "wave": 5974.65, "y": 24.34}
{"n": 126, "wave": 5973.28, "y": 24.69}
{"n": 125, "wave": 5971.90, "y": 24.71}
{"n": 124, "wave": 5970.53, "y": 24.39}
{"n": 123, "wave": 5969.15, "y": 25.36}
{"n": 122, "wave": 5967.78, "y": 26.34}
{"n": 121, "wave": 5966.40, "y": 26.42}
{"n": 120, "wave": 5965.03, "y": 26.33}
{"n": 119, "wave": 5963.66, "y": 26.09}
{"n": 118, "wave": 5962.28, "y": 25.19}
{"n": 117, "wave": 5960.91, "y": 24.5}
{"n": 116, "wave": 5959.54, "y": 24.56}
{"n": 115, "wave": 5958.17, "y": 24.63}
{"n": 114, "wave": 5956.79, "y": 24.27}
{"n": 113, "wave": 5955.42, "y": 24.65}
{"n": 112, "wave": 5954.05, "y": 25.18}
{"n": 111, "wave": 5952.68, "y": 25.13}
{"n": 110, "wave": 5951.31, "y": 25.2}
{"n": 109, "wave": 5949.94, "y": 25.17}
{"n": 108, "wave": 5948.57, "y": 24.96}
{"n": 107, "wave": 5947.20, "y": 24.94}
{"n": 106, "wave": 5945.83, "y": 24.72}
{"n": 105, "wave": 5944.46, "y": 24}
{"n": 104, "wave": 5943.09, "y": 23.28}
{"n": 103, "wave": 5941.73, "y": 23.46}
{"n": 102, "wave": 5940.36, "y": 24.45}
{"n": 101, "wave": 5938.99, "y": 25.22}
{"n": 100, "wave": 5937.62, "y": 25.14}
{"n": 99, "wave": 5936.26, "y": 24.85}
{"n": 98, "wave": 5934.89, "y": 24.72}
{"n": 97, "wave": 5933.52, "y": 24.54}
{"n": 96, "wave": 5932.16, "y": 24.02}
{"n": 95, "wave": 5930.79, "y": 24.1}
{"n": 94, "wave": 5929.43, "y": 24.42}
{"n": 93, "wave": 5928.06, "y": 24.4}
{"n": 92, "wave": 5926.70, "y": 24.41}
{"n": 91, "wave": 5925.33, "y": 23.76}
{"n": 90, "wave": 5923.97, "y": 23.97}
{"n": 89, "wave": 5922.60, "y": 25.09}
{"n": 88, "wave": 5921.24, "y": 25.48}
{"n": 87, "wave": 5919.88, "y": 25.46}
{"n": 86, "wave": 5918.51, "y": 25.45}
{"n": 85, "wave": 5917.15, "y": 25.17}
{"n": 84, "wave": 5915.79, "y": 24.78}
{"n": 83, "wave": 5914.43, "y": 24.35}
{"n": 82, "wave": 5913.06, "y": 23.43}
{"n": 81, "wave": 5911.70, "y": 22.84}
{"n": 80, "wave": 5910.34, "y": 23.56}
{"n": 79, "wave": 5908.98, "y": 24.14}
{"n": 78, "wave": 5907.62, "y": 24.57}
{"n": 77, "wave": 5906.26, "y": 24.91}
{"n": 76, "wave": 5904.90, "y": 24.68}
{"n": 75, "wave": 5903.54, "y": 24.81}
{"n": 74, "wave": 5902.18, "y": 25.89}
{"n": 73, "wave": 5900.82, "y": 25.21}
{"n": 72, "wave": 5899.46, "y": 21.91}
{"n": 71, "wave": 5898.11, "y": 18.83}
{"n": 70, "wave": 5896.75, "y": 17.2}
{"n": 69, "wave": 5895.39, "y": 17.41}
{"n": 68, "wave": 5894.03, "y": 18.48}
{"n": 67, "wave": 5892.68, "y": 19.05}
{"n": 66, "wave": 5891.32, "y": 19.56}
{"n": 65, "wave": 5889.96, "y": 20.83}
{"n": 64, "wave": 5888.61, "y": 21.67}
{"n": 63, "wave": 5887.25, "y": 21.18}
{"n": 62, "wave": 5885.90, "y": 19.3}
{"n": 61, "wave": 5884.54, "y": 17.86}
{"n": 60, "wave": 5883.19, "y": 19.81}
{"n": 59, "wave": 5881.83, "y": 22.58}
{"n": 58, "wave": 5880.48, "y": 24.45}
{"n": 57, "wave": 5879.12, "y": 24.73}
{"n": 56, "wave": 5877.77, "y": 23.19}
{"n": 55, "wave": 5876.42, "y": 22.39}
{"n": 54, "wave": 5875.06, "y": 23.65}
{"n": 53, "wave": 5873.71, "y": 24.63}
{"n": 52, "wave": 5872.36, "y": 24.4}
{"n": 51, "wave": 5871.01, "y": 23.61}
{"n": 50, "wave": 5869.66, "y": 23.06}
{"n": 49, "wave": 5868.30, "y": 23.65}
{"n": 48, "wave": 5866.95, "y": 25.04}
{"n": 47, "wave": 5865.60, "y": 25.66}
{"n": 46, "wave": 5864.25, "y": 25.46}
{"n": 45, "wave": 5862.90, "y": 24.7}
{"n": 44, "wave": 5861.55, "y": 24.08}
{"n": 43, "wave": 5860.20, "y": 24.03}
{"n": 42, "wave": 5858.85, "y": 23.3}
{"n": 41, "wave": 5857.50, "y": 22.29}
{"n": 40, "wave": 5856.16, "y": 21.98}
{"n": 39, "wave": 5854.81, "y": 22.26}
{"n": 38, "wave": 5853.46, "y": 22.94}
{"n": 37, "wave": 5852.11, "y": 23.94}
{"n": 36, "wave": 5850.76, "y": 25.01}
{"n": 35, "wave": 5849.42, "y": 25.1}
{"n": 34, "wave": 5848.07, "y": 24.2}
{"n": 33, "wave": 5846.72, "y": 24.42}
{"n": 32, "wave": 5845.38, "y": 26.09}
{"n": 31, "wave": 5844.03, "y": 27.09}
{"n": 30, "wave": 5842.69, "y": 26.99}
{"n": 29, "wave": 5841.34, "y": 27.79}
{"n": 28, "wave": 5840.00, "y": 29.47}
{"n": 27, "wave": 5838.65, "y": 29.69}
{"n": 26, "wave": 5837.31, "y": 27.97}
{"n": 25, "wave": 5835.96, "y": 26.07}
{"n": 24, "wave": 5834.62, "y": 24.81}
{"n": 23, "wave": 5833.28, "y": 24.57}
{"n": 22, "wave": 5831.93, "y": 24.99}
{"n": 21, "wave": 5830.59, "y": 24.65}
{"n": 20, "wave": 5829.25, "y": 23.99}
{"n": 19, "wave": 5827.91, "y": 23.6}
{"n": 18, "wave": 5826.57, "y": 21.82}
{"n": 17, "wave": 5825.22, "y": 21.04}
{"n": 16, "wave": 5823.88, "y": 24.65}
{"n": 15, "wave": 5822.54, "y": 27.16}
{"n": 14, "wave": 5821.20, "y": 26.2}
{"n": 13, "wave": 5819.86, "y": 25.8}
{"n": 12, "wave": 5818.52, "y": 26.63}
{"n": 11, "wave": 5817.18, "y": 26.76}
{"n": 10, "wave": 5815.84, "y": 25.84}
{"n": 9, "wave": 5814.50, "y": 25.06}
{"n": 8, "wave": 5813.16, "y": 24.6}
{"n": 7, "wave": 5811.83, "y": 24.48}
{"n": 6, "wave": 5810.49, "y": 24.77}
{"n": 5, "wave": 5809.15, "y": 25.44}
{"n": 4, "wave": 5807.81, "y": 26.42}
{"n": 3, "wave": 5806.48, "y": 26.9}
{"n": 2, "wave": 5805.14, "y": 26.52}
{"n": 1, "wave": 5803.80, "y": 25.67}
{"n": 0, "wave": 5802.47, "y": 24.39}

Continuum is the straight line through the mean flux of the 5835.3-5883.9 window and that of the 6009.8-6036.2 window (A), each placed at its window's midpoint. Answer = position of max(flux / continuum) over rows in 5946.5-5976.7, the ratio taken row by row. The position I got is 5966.40 A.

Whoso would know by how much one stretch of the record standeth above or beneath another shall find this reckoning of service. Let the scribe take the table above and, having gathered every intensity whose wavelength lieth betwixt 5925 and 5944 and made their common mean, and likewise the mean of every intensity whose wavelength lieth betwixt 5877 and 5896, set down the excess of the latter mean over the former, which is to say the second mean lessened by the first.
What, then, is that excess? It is -3.6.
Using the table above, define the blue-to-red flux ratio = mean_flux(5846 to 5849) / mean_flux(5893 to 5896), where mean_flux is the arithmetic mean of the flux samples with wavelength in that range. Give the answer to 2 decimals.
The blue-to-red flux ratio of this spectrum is 1.35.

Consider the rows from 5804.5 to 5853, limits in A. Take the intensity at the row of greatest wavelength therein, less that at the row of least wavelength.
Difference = -2.6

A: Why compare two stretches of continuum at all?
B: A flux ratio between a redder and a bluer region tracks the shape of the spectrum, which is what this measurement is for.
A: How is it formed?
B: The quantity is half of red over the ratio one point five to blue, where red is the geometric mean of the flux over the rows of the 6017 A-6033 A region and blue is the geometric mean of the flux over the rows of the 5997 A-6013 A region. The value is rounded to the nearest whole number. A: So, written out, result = 201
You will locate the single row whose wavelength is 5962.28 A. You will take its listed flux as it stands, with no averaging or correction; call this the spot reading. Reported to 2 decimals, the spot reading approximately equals 25.19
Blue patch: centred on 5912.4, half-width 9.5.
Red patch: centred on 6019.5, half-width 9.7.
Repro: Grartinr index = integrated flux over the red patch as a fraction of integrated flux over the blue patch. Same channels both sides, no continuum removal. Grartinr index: 1.03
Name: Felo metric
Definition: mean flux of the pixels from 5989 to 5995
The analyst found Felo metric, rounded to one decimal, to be 24.8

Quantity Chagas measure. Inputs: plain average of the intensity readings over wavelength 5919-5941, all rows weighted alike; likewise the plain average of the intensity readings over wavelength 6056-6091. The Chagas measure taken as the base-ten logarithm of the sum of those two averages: 1.70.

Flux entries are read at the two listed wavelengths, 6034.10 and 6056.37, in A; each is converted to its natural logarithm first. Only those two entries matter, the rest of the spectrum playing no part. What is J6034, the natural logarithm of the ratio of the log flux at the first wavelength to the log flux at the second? 0.005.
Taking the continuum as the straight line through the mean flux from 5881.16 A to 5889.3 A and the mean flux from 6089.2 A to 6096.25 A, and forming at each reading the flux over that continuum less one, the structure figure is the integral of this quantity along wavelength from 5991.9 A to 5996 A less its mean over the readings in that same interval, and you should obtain 0.41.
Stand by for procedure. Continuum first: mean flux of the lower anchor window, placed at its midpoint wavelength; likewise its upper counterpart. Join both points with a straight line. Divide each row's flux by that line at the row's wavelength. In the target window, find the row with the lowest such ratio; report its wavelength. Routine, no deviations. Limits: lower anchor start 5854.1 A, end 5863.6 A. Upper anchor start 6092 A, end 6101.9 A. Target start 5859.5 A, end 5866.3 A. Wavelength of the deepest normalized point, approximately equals 5860.20 A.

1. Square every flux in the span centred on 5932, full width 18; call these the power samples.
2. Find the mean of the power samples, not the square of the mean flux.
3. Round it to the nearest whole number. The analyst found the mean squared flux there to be 599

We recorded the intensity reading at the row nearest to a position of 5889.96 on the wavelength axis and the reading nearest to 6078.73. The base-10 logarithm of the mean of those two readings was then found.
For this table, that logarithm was 1.36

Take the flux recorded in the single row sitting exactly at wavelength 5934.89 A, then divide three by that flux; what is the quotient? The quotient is 0.1214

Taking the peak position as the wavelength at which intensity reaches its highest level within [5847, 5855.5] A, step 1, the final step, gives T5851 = 5849.42 A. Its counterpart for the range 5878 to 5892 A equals 5879.12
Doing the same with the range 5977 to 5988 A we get 5987.05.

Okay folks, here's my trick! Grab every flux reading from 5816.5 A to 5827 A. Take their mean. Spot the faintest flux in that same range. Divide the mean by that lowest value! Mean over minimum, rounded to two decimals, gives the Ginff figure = 1.19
